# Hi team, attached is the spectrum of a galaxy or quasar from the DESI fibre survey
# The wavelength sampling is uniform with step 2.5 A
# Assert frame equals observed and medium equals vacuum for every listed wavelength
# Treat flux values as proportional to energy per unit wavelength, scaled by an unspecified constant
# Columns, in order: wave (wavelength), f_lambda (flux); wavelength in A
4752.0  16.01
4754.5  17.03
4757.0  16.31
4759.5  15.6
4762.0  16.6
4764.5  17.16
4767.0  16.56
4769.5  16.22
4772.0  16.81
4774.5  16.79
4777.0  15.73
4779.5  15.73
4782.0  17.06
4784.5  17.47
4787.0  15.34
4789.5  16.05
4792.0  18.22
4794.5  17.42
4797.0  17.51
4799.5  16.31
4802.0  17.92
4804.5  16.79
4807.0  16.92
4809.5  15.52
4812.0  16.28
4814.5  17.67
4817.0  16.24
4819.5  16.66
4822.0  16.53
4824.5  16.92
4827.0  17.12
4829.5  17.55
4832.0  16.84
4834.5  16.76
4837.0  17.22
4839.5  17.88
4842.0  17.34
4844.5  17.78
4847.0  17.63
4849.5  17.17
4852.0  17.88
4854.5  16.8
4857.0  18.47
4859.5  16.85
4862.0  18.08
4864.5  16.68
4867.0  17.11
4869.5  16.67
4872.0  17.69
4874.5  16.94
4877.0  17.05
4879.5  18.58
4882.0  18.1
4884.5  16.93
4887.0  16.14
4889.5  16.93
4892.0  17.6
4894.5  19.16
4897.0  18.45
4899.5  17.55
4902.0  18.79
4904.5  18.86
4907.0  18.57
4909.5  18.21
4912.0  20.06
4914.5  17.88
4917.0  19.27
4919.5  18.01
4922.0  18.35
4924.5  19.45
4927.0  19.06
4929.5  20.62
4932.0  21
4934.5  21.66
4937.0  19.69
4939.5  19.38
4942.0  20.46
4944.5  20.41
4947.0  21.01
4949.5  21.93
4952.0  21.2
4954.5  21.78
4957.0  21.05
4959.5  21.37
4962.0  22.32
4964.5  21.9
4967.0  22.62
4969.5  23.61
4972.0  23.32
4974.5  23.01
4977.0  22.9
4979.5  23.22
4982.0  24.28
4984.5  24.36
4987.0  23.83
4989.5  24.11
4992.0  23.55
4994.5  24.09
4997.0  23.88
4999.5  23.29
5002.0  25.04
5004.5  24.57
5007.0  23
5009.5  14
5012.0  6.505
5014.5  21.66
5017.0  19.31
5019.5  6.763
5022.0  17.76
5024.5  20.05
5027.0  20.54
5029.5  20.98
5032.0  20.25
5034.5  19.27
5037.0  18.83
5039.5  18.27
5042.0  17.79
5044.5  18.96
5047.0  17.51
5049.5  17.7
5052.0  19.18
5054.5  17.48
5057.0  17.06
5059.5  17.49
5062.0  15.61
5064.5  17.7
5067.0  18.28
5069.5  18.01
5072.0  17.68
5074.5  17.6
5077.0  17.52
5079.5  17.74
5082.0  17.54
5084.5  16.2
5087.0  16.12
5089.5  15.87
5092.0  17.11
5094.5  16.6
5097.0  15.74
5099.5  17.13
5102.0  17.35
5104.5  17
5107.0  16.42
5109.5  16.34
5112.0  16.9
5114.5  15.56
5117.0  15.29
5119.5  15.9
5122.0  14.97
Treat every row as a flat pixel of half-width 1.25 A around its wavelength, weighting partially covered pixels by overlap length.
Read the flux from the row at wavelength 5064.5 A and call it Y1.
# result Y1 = 17.7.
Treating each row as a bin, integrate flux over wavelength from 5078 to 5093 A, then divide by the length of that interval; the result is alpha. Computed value 16.8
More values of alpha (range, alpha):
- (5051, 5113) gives 17.1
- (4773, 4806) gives 16.8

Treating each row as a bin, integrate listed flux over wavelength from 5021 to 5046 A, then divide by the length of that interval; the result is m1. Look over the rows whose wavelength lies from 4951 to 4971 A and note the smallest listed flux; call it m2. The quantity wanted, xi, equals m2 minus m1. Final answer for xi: 2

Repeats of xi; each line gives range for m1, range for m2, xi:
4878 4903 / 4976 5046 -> -11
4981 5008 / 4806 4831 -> -8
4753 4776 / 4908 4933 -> 1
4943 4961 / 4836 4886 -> -5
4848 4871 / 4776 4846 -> -2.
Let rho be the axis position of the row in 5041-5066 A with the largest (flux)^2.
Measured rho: 5052.0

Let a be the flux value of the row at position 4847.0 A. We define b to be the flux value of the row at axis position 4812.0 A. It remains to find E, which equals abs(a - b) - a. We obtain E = -16.3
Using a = 17.63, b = 16.28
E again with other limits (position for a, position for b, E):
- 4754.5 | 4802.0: -16.1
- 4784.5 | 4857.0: -16.5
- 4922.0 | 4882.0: -18.1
